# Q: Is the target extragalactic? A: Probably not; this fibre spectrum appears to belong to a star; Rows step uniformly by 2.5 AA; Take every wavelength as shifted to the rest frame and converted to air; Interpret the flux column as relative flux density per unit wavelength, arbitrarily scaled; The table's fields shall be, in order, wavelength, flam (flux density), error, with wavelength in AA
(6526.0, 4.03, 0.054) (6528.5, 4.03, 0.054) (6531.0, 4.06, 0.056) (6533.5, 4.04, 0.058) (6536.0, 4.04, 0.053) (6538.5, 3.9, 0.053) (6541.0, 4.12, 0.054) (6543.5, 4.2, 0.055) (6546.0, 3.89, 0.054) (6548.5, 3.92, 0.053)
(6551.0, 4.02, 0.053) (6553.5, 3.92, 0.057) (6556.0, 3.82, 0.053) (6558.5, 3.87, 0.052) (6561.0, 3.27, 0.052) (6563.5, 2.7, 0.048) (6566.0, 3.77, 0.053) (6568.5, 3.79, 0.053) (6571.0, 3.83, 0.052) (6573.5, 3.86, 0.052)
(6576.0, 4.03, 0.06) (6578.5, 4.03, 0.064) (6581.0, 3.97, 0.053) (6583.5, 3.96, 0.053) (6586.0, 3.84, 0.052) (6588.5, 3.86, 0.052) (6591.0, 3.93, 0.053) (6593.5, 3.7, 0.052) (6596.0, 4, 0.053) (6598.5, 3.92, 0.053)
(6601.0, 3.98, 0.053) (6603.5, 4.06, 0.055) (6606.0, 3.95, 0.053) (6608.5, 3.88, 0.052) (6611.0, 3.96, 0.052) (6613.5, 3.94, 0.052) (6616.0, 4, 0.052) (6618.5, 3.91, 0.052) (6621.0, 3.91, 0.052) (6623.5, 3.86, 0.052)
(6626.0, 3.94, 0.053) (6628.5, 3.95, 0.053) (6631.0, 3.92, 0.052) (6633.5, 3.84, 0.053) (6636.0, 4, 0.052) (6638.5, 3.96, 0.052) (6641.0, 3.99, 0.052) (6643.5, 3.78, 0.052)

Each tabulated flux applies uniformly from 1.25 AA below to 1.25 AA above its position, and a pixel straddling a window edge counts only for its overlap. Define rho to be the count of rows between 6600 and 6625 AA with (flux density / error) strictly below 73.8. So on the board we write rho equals 0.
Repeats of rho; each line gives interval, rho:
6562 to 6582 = 6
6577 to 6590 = 1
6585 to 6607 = 1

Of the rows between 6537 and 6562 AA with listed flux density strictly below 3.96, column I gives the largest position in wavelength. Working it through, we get 6561.0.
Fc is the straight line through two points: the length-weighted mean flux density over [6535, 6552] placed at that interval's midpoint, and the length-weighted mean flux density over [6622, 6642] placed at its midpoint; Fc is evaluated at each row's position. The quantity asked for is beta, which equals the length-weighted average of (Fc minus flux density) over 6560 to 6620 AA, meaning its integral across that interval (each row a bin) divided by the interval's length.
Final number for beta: 0.13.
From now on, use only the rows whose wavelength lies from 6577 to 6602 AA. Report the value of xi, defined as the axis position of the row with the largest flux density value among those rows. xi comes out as 6578.5 AA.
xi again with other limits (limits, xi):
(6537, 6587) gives 6543.5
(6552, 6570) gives 6553.5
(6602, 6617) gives 6603.5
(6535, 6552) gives 6543.5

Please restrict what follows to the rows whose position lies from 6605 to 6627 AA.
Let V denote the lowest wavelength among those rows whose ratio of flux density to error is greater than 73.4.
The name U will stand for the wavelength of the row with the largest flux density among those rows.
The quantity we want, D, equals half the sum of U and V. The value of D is 6611.0 AA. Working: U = 6616.0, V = 6606.0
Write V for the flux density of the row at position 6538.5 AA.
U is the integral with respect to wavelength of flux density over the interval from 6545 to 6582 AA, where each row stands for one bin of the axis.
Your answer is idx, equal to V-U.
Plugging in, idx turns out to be -136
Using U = 139.8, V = 3.9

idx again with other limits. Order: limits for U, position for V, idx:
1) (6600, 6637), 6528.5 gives -142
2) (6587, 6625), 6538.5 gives -145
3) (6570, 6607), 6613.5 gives -141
